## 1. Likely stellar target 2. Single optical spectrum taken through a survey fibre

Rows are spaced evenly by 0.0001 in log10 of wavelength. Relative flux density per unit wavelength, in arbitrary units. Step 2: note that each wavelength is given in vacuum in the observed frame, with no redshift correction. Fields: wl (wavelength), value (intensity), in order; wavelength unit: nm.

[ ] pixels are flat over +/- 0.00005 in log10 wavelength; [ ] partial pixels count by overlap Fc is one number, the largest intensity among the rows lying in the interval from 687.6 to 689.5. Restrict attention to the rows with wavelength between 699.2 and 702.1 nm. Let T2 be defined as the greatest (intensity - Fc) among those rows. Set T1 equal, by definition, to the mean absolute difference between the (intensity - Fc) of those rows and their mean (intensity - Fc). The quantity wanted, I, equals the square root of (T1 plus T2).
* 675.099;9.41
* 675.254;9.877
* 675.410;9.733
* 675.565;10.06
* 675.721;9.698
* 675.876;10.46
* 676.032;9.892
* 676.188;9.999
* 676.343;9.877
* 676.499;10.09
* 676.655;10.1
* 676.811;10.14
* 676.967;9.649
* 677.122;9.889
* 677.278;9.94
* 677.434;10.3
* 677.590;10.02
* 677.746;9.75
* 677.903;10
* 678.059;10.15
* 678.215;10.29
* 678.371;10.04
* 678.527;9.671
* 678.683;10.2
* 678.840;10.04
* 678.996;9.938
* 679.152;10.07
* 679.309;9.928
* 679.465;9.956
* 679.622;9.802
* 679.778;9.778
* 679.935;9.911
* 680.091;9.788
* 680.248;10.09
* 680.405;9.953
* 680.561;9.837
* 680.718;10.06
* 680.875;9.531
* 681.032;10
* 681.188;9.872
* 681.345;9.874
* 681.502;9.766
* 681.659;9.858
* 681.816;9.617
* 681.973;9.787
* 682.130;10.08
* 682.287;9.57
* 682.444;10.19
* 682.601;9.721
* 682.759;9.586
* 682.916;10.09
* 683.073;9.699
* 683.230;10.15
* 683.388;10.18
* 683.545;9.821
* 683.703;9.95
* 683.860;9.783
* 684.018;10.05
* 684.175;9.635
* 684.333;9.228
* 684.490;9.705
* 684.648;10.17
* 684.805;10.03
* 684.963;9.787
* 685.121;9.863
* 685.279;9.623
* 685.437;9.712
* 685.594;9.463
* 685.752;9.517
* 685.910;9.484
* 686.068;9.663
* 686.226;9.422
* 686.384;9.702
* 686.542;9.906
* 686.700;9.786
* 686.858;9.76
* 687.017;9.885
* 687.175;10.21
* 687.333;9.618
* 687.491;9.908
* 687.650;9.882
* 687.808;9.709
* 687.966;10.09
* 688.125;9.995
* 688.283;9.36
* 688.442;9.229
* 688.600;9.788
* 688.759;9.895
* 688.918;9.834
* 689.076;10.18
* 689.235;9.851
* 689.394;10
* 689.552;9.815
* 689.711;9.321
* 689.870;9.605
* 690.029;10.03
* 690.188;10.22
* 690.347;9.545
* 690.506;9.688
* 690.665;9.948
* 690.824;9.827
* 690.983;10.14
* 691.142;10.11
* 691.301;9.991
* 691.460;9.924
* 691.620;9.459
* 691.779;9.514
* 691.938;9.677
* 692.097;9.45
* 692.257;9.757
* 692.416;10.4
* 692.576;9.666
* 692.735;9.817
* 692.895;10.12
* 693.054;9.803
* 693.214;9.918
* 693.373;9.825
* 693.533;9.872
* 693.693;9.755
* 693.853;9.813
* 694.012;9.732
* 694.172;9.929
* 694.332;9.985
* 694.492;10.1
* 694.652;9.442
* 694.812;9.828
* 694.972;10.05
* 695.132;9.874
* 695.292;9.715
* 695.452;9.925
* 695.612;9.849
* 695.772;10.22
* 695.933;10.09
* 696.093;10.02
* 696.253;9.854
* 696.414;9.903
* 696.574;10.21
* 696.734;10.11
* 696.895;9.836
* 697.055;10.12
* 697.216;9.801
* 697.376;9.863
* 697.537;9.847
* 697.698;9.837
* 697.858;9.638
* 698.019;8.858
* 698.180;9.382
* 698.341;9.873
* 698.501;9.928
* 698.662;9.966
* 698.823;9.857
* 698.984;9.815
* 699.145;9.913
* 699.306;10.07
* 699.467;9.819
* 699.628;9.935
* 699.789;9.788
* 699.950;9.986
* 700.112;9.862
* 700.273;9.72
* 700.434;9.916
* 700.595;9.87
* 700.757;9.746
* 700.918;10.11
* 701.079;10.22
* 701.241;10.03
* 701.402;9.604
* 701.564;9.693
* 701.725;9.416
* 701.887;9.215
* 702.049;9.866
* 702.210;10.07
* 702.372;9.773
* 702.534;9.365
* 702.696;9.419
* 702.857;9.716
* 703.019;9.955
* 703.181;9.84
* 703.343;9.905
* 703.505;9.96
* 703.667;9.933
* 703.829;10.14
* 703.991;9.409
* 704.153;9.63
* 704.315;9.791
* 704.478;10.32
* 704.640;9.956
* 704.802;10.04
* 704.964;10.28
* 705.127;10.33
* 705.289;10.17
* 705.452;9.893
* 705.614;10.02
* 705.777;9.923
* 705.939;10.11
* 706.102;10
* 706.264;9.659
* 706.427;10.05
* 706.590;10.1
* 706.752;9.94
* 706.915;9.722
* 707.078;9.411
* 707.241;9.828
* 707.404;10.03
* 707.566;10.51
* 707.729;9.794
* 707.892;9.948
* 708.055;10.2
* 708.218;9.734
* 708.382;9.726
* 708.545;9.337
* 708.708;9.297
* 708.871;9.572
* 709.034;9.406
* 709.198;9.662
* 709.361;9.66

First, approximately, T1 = 0.18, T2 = 0.040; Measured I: 0.47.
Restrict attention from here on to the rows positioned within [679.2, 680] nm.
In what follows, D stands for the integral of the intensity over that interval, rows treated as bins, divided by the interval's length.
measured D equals 9.9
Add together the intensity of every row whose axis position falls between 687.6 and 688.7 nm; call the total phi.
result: 68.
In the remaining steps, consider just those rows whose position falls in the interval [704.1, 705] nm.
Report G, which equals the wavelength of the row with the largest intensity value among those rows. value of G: 704.478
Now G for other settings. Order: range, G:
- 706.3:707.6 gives 707.566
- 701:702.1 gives 701.079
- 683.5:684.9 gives 684.648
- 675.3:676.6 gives 675.876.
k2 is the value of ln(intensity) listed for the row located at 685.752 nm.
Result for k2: 2.25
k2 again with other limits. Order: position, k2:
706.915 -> 2.27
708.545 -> 2.23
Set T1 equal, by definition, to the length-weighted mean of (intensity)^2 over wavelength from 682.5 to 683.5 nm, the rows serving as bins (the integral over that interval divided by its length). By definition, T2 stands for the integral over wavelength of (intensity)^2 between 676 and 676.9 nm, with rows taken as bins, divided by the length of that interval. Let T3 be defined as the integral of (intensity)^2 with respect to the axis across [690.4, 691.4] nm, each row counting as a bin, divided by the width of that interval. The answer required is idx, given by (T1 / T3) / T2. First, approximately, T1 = 98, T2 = 100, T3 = 98.9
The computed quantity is 0.0099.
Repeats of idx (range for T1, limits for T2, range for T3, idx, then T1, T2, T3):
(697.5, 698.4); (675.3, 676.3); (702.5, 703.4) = 0.0097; 91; 99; 94.4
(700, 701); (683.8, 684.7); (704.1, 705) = 0.0102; 98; 95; 100.1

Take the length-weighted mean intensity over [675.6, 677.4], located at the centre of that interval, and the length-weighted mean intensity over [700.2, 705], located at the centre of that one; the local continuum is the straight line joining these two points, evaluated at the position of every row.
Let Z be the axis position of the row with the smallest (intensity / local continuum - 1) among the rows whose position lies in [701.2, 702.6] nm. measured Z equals 701.887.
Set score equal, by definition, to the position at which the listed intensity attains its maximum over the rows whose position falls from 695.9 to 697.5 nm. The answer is 696.574 nm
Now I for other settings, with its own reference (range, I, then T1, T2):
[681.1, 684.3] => 0.42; 0.17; 0.010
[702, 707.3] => 0.59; 0.19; 0.150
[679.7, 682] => 0.15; 0.11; -0.090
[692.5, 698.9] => 0.43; 0.15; 0.040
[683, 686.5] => 0.45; 0.20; 0.000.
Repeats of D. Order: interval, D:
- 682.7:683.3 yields 9.9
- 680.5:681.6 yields 9.8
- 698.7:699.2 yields 9.9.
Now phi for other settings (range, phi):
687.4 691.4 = 246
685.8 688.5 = 166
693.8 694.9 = 69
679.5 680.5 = 59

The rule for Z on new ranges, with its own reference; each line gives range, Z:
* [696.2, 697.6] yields 697.216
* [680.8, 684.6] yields 684.333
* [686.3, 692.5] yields 688.442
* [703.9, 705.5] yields 703.991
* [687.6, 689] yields 688.442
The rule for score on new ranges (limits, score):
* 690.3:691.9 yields 690.983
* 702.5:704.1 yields 703.829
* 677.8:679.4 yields 678.215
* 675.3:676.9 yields 675.876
